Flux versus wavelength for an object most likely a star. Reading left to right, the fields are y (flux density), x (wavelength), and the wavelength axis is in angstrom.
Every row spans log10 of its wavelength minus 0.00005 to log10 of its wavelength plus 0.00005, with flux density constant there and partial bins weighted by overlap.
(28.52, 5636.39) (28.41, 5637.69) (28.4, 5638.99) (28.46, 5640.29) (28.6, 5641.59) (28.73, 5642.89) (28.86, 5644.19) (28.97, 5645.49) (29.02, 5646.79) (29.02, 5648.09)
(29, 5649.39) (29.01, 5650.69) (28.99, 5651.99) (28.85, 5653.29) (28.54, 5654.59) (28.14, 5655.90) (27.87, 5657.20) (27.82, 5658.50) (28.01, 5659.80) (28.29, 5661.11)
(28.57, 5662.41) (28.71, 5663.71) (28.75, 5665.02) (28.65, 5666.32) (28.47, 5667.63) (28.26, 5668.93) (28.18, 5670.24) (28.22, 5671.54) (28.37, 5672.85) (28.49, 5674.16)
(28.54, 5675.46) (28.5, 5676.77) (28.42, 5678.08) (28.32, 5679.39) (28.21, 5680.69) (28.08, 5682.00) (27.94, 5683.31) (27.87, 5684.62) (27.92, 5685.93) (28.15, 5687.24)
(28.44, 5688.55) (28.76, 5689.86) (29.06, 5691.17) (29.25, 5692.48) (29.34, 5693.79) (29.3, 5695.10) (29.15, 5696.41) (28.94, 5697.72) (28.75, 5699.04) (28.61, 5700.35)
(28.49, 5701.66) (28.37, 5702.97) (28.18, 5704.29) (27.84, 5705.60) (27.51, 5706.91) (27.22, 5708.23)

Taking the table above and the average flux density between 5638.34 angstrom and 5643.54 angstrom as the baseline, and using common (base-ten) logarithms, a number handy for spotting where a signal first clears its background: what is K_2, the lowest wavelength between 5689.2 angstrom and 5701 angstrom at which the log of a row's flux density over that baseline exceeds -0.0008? 5689.86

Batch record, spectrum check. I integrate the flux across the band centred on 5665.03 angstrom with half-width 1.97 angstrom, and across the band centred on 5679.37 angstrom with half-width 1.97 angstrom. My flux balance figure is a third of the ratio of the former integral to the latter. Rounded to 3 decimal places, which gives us 0.337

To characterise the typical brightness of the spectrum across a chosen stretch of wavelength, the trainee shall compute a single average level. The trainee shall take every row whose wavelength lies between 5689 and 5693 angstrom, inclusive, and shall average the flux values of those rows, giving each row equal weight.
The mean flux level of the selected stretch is 29.0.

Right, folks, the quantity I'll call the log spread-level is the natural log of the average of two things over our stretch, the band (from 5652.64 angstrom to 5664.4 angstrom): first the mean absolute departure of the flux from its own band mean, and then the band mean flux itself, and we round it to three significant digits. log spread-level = 2.66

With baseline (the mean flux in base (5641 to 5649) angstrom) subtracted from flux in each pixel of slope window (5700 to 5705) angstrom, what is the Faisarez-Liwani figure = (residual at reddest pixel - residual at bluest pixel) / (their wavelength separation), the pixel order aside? -0.11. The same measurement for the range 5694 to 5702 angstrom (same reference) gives -0.12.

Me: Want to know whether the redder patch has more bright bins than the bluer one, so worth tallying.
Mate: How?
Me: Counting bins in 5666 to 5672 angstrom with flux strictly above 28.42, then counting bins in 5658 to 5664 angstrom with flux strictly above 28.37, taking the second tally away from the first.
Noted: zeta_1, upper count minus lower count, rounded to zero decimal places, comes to 0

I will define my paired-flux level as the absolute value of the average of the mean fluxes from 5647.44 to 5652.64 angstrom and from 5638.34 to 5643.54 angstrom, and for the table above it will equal 28.8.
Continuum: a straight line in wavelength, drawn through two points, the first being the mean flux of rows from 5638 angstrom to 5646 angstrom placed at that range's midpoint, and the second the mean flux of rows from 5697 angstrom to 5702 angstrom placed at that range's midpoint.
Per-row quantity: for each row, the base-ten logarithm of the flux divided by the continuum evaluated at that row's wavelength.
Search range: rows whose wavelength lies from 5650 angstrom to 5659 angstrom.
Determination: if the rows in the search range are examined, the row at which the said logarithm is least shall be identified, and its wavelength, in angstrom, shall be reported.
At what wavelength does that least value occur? 5658.50 angstrom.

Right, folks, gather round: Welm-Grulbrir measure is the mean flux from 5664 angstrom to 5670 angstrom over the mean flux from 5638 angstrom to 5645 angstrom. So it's 1.00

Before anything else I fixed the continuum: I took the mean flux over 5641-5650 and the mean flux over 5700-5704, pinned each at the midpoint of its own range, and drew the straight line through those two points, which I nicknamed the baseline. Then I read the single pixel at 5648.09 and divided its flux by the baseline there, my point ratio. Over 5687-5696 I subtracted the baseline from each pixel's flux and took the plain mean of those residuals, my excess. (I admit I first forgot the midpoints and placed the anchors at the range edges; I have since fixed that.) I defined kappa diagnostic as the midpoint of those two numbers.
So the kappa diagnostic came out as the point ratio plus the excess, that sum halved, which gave 0.7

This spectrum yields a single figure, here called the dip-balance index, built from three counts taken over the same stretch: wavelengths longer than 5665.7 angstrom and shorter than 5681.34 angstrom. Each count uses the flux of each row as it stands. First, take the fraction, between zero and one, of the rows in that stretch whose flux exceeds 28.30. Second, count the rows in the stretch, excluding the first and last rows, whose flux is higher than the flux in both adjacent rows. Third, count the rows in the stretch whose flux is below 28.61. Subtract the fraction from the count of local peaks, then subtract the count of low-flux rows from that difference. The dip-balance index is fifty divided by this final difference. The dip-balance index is -4.7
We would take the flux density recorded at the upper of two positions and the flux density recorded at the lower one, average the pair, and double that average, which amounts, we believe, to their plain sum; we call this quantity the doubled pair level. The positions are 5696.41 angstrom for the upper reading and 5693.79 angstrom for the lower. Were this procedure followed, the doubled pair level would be 58.5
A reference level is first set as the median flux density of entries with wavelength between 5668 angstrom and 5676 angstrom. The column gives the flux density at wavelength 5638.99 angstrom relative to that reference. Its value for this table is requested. 0.085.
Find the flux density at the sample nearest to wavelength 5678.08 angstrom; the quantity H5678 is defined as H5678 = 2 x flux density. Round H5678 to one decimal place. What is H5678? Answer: 56.8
